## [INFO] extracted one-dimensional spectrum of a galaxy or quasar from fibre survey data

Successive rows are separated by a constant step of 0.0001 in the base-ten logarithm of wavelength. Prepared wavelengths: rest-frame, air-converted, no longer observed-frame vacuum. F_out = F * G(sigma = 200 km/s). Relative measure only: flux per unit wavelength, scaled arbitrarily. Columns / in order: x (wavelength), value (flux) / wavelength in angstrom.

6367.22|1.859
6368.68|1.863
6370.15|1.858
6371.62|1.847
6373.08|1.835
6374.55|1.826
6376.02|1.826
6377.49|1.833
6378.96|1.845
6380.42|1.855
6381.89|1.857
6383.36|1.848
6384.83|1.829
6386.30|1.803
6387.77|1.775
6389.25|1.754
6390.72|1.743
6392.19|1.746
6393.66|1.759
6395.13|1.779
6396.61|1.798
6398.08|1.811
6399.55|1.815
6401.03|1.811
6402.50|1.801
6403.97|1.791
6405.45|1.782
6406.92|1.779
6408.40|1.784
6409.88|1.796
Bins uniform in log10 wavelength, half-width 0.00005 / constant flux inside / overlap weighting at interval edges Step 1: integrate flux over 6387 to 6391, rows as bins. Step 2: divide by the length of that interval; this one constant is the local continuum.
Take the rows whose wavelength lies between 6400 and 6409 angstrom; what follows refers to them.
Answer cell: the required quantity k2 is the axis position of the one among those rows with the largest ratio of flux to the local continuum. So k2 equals 6401.03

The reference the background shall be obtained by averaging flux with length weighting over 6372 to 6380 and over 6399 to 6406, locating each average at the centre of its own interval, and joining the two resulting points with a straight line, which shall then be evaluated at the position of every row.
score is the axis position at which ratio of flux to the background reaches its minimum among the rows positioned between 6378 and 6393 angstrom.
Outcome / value 6390.72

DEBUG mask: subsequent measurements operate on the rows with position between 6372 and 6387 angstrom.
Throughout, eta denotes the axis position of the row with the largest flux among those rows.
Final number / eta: 6381.89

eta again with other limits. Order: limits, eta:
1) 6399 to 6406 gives 6399.55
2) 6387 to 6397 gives 6396.61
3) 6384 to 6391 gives 6384.83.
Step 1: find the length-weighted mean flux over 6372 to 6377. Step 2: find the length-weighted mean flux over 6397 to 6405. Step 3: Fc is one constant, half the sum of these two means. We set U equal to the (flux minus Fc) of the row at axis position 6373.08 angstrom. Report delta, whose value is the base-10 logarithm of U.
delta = -1.8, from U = 0.017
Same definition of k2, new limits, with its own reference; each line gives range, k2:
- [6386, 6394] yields 6386.30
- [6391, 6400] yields 6399.55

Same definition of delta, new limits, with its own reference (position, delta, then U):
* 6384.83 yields -2.0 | 0.011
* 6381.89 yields -1.4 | 0.039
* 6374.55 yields -2.1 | 0.008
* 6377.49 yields -1.8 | 0.015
